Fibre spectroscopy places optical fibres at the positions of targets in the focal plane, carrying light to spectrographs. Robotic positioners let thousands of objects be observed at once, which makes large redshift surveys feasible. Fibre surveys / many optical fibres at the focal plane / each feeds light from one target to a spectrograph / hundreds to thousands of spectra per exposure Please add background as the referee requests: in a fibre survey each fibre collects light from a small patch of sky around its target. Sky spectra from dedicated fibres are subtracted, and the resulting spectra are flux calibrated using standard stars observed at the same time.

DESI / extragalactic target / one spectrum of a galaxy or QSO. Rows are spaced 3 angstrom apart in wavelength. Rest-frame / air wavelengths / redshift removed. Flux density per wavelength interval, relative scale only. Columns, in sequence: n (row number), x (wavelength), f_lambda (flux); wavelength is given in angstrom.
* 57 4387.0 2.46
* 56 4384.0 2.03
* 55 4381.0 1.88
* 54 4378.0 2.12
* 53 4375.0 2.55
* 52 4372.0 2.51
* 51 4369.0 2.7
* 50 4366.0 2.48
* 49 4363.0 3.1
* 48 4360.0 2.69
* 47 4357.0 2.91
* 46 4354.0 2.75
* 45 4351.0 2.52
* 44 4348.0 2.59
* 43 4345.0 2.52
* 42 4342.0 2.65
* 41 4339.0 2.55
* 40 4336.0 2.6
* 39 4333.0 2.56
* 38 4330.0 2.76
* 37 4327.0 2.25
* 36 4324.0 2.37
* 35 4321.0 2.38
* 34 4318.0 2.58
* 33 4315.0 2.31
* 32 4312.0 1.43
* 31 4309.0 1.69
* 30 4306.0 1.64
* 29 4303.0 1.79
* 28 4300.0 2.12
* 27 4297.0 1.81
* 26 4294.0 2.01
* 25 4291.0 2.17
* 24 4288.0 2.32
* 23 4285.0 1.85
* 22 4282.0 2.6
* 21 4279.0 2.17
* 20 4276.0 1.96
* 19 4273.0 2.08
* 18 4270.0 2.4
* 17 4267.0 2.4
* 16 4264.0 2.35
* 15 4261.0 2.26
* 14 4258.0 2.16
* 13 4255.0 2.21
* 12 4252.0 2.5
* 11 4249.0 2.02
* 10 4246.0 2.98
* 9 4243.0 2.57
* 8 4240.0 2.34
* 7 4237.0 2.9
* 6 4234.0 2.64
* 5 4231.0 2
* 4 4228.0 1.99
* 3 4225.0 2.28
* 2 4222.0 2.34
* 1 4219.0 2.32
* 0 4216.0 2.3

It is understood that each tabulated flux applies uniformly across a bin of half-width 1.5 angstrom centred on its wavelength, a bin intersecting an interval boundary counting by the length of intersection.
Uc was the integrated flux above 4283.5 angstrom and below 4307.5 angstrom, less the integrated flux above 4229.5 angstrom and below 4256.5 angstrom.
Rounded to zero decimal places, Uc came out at -19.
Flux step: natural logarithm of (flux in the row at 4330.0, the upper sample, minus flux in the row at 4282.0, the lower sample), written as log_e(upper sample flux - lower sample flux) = -1.8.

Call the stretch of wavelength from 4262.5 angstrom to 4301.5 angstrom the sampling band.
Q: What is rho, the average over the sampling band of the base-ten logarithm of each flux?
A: 0.33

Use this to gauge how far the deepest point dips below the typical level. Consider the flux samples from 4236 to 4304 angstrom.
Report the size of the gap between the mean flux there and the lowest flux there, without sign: 0.47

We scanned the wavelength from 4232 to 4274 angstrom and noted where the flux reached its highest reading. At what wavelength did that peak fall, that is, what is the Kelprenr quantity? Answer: 4246.0 angstrom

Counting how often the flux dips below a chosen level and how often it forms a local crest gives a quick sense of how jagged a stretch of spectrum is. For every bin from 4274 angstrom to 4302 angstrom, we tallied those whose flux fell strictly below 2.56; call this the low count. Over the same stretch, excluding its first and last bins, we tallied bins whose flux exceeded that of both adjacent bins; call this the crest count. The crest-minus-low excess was -6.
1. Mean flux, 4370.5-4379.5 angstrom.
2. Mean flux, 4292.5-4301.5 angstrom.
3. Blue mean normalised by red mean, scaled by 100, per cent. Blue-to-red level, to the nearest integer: 83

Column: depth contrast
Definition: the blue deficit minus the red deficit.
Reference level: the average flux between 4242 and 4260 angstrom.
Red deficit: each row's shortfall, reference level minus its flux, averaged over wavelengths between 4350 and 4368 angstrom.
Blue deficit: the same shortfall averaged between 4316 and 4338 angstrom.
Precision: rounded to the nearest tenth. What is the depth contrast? 0.2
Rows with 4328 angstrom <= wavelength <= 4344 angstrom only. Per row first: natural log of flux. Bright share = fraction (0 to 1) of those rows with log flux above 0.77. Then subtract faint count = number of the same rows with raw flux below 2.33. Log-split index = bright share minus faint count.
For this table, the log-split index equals 1.0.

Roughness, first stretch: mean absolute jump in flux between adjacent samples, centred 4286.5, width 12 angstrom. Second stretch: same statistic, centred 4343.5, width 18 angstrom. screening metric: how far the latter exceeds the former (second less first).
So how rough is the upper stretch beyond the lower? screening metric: -0.37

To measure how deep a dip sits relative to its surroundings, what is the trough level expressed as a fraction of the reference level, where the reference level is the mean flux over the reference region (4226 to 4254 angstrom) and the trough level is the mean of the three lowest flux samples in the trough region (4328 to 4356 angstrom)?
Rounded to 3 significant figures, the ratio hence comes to 1.04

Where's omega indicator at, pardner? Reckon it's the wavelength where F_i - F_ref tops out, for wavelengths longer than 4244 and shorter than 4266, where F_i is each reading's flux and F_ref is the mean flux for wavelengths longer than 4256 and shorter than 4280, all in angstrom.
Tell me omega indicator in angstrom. 4246.0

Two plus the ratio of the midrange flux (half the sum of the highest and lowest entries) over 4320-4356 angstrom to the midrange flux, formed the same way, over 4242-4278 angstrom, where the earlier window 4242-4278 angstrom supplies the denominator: 3.01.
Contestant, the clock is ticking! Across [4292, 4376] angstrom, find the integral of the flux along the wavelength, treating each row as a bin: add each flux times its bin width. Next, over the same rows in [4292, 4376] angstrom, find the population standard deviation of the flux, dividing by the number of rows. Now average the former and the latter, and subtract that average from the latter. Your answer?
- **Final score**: -100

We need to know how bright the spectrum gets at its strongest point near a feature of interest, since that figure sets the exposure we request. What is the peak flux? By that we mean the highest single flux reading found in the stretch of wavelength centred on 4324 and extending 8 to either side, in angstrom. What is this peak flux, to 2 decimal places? 2.76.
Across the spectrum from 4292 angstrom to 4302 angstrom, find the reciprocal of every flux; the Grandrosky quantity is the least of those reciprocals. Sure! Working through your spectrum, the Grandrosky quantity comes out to 0.47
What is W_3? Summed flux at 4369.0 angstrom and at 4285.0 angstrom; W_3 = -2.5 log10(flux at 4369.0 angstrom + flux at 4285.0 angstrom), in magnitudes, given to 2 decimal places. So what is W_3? -1.65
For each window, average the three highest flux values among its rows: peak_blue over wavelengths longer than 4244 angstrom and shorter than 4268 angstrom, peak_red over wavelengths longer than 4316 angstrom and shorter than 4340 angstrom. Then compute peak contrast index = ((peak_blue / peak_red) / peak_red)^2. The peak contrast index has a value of 0.14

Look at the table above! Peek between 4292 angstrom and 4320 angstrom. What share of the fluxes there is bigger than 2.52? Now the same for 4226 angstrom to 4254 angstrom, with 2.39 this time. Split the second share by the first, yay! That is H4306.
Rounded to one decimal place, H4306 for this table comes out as 5.0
